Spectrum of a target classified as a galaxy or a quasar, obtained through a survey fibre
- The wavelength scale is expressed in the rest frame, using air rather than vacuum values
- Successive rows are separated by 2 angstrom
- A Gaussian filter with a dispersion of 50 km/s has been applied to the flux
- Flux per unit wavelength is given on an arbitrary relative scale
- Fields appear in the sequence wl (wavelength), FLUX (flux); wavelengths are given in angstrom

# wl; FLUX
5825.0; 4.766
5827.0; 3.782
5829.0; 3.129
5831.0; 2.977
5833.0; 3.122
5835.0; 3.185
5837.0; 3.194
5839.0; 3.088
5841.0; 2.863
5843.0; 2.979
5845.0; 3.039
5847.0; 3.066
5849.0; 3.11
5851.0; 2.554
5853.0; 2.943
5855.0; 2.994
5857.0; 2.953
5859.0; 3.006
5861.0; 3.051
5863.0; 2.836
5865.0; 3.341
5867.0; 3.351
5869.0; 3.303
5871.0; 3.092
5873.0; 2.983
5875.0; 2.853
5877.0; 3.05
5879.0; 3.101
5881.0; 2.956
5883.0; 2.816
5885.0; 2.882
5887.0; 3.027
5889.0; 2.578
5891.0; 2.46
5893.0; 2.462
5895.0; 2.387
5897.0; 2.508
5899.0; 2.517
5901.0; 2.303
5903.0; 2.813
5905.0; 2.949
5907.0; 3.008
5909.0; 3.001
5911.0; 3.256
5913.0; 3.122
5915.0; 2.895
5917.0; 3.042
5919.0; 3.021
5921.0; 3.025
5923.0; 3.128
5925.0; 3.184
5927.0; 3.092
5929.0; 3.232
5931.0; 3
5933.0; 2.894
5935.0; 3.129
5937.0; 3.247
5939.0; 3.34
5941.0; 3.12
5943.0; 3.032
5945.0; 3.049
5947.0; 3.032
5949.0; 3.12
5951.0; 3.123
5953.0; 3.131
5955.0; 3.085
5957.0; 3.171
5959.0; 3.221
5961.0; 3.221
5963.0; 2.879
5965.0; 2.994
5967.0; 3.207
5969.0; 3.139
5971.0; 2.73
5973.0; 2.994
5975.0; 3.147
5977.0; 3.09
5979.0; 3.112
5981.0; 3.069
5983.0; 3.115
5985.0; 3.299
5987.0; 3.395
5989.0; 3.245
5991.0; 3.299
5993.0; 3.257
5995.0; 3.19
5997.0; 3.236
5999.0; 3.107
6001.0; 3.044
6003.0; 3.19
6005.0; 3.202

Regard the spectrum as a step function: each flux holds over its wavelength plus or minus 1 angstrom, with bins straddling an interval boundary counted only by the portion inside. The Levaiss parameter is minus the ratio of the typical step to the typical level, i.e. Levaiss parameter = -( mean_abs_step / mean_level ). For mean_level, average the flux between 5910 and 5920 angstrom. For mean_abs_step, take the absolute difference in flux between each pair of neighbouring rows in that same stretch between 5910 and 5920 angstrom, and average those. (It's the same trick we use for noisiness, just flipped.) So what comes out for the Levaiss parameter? -0.0431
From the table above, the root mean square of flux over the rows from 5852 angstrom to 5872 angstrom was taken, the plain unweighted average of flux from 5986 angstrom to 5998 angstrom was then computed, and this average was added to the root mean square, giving 6.4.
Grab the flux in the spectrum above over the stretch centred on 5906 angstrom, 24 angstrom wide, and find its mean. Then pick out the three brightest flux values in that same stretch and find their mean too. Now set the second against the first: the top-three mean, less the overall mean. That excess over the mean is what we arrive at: 0.32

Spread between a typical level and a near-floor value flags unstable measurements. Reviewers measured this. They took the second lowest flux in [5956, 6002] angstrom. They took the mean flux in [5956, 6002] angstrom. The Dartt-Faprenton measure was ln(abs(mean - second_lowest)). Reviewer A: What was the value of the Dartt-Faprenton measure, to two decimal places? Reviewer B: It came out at -1.35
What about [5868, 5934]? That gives -0.65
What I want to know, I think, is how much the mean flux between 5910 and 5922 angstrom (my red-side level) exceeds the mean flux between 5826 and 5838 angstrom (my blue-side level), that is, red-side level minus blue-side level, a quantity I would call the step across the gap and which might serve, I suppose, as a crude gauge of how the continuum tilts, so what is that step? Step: -0.17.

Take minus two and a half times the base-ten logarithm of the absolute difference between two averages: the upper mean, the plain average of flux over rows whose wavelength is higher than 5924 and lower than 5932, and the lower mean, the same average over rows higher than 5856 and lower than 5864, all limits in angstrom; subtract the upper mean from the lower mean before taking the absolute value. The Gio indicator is 2.0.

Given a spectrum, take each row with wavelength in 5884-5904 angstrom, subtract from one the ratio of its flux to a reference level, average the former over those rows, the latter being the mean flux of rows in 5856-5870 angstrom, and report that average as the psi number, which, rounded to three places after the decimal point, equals 0.169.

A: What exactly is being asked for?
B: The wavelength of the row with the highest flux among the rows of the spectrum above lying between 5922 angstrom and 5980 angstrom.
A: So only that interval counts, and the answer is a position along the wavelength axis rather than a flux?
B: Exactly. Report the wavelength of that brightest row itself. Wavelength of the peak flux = 5939.0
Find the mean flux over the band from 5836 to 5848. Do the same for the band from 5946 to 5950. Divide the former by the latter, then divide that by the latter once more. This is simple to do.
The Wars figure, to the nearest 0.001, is 0.321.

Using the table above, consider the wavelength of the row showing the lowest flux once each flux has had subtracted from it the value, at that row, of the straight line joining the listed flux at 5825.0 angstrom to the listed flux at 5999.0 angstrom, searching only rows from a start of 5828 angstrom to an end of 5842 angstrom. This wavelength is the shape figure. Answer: 5841.0 angstrom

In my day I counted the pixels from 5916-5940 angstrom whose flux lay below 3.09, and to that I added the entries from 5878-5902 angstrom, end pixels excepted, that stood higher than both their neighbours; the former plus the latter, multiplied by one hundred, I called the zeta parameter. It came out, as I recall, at 800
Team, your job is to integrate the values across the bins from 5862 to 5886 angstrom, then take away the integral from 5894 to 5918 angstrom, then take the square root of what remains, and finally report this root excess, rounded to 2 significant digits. 2.4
